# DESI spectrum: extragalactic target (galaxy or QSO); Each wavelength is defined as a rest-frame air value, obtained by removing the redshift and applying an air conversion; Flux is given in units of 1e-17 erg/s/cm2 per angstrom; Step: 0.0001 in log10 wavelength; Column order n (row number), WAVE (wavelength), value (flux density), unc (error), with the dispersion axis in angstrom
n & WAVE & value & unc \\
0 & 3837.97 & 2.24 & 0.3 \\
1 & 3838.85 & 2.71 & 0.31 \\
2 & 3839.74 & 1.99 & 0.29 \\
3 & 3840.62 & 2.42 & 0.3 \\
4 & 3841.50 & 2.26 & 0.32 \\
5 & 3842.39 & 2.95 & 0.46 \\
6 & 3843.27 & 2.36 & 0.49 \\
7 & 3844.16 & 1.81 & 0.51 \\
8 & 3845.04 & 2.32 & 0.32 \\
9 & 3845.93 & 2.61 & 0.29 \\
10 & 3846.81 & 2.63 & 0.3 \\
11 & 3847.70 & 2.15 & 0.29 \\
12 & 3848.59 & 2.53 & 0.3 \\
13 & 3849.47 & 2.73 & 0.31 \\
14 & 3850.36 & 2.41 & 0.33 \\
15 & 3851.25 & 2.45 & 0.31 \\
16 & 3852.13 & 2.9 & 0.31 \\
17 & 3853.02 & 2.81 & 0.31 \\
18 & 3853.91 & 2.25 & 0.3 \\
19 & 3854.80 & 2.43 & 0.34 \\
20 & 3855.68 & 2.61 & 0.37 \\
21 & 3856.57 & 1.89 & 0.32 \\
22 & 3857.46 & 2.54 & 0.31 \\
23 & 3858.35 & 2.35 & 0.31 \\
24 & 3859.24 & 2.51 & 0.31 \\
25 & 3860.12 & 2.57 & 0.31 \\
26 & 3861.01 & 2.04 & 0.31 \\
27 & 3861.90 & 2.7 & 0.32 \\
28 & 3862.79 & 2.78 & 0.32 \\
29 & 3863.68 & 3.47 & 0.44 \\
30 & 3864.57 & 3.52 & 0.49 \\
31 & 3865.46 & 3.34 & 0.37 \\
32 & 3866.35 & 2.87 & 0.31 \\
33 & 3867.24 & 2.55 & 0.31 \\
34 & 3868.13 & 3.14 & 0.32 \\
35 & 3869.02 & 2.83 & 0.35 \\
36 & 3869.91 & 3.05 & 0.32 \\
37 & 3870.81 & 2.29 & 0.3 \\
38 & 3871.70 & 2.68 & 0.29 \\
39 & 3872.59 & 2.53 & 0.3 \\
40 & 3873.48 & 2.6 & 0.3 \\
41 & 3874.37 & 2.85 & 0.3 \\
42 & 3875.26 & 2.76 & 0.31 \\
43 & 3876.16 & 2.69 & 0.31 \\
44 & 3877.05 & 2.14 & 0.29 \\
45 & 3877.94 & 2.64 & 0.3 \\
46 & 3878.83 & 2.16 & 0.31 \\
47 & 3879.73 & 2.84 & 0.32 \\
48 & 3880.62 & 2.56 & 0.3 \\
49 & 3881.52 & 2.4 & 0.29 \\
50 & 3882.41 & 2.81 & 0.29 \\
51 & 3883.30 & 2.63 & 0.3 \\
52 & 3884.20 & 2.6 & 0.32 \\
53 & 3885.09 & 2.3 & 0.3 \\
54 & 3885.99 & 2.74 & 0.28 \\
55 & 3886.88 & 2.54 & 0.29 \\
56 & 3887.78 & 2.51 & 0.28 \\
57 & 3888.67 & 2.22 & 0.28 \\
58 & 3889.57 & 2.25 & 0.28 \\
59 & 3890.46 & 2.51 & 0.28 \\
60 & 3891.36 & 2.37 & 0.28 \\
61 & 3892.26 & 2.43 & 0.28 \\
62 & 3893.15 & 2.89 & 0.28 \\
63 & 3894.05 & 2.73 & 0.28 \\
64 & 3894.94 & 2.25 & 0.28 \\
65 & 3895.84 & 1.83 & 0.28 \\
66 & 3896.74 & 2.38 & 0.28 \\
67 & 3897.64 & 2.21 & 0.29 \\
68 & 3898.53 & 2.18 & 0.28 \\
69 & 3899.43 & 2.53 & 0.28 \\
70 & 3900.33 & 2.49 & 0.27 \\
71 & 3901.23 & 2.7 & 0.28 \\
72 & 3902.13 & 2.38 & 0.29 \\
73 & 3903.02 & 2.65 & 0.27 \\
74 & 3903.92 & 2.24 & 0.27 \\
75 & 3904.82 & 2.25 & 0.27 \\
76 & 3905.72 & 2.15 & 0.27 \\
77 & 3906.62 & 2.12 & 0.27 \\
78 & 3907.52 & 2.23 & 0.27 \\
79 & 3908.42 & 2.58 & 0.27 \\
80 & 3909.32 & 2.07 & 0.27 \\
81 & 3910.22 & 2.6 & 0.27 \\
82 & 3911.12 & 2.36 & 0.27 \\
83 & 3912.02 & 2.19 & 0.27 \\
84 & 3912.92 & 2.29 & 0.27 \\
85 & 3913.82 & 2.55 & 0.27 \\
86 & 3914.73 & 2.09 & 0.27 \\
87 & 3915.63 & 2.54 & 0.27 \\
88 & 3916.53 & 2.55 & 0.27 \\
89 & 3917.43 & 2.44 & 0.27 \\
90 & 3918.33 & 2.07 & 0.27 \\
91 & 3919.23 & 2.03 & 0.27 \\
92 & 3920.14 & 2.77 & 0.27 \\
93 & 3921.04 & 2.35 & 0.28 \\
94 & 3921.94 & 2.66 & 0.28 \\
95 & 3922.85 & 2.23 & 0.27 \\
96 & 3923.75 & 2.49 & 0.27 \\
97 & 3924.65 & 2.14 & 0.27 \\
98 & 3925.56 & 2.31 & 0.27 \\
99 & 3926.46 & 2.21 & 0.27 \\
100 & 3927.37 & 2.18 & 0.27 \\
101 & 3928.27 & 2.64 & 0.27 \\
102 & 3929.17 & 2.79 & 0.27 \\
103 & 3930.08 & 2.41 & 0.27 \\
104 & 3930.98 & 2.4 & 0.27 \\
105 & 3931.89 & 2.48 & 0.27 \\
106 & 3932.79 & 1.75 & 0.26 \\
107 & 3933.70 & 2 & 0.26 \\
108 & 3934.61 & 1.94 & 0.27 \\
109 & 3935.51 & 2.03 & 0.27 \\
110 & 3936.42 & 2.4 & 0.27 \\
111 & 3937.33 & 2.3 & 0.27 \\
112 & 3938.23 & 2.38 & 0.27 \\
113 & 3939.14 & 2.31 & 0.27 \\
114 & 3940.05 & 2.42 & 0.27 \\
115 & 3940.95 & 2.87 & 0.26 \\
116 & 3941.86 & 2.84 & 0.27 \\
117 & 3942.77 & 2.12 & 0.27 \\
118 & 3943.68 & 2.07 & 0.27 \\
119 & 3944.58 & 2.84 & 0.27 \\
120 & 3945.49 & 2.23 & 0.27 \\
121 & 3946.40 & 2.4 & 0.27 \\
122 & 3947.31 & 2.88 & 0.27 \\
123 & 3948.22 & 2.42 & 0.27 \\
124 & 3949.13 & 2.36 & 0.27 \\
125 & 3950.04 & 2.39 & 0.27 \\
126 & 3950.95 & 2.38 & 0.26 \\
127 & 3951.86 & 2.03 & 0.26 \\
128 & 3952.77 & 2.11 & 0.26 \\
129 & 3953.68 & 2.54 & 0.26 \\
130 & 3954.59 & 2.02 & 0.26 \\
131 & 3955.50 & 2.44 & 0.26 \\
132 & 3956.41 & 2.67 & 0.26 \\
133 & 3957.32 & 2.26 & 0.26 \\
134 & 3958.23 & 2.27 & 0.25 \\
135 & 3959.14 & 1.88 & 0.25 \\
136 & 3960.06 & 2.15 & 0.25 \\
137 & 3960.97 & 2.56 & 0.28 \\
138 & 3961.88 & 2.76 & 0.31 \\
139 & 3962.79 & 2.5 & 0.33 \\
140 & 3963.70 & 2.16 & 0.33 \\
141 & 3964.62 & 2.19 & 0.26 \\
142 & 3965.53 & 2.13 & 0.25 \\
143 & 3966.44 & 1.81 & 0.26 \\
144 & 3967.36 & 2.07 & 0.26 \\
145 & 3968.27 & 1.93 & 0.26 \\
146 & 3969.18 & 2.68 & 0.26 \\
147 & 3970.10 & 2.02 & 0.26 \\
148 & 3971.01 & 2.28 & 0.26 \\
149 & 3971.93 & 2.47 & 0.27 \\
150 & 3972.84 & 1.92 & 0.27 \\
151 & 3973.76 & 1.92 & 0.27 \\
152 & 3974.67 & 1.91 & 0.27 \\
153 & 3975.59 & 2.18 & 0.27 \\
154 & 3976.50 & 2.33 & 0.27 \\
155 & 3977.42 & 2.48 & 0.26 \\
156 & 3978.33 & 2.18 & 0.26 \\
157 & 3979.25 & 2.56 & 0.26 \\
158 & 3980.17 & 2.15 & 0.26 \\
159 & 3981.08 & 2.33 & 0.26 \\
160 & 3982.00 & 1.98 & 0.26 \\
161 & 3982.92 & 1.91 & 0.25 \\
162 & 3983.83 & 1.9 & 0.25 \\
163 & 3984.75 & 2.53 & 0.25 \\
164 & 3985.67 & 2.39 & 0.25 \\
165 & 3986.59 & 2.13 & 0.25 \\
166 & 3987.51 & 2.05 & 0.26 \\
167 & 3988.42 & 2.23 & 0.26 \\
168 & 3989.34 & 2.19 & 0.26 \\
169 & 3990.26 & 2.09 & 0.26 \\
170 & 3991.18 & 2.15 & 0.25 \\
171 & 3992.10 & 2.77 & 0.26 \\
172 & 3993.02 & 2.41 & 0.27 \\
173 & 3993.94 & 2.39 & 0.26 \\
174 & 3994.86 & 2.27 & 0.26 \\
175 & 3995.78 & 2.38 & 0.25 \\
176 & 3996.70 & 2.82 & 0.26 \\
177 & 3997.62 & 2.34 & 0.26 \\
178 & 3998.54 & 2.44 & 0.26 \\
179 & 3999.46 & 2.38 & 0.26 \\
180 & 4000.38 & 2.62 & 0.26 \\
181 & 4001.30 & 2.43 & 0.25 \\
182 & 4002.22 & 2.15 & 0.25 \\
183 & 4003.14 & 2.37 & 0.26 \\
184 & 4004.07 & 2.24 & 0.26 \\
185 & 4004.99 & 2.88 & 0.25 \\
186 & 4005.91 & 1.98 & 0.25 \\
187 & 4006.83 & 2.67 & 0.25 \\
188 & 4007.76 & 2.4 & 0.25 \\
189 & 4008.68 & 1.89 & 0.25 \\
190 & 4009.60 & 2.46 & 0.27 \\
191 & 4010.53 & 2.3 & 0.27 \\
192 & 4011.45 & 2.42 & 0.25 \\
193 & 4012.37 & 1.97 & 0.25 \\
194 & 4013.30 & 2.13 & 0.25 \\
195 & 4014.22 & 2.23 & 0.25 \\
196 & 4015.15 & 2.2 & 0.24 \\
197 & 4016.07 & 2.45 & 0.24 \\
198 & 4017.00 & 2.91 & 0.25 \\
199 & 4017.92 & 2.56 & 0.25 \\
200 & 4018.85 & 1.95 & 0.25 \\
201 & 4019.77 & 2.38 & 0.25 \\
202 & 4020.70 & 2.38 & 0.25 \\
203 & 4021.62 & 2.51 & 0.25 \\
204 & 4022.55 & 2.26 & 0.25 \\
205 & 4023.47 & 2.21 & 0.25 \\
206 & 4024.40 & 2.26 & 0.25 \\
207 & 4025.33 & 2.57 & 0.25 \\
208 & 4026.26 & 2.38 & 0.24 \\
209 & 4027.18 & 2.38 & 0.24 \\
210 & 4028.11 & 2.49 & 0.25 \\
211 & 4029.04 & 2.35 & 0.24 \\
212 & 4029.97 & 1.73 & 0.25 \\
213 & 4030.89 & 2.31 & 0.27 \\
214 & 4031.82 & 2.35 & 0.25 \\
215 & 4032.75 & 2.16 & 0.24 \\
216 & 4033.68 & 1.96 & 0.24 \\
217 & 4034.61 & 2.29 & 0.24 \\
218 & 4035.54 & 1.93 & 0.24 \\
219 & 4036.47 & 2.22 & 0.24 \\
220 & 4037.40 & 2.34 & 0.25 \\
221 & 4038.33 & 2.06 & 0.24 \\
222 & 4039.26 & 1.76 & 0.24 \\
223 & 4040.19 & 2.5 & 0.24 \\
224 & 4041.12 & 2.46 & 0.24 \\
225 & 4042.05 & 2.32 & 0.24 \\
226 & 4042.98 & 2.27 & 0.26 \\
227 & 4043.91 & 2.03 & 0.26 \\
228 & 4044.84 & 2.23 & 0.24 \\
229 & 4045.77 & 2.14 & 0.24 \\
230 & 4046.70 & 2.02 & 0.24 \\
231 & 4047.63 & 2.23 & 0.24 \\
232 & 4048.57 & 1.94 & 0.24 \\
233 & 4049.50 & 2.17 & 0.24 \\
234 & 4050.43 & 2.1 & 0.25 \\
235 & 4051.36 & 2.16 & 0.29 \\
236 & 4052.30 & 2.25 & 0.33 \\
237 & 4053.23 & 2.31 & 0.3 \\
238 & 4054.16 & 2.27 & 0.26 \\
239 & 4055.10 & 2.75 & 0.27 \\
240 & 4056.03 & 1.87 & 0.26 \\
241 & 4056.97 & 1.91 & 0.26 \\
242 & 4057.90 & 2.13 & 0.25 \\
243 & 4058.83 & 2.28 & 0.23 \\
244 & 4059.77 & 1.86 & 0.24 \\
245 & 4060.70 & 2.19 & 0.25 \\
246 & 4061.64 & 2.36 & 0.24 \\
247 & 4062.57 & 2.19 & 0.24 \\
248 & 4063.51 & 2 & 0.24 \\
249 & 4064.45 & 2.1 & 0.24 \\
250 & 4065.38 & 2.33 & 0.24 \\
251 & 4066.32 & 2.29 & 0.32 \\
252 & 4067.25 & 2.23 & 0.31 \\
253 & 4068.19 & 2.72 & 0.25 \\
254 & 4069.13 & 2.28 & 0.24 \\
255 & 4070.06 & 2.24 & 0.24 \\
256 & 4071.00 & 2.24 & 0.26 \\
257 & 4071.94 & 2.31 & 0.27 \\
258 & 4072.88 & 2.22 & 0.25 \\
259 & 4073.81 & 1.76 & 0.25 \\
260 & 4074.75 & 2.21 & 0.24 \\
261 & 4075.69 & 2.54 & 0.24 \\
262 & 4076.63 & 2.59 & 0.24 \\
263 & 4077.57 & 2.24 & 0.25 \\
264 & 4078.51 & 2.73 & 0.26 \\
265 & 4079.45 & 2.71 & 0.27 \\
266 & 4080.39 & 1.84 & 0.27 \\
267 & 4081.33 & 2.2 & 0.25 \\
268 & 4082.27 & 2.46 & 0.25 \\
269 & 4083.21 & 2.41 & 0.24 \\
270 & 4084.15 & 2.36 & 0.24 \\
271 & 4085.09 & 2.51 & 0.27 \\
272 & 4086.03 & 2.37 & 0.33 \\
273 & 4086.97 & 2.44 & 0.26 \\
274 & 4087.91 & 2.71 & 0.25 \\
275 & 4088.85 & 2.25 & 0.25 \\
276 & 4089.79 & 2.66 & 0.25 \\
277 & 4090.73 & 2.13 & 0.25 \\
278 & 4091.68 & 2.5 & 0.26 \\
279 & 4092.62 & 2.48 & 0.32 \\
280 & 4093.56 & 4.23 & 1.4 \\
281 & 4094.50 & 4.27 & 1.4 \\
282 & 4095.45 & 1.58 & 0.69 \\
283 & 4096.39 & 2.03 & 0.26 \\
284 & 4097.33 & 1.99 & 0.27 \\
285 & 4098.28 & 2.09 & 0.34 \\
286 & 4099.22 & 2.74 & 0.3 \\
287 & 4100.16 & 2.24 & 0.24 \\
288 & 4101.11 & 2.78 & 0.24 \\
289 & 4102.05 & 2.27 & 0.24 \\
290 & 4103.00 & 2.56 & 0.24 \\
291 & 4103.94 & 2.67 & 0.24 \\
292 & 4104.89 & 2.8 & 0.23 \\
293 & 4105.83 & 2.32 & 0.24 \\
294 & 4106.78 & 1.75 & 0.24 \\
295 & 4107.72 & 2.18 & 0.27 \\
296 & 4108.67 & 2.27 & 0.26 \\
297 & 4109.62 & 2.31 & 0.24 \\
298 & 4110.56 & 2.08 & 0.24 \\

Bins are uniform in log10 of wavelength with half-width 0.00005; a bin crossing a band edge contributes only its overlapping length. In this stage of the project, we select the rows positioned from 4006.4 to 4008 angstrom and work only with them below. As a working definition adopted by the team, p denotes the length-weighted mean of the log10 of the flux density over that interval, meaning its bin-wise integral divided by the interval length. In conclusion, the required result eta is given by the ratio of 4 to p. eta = 9.9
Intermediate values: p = 0.404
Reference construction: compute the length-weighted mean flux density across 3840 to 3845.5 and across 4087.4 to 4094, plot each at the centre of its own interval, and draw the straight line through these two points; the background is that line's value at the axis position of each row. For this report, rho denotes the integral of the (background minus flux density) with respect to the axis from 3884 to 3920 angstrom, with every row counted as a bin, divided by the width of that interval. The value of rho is 0.05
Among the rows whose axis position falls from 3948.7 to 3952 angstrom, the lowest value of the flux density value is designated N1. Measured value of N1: 2.03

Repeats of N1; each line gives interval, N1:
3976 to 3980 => 2.18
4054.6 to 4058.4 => 1.87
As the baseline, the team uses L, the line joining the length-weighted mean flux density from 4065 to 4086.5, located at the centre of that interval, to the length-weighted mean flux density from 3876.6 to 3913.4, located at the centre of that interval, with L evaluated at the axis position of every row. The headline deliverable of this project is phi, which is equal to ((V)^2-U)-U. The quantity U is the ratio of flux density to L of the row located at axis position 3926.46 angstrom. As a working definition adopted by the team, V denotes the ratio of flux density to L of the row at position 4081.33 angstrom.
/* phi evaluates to -1.0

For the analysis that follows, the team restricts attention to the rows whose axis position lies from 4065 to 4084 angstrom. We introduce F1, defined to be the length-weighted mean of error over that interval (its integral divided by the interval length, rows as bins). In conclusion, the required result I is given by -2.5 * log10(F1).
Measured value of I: 1.48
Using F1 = 0.257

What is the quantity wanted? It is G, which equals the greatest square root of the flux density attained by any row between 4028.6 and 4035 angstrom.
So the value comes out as 1.53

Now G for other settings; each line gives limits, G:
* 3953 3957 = 1.63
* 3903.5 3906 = 1.50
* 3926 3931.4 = 1.67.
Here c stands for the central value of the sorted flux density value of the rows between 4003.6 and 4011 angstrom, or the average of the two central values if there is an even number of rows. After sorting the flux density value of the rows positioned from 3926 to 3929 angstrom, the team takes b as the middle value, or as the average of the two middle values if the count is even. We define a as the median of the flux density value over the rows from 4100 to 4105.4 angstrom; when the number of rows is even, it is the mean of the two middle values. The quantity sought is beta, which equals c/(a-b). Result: 6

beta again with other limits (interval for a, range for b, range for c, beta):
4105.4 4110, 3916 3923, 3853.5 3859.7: -19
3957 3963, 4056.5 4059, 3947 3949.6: 17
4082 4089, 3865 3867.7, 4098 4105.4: -6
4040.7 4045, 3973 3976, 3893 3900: 7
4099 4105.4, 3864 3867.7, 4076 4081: -6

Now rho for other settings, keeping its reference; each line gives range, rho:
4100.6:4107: 0.24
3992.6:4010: 0.18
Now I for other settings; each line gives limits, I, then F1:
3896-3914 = 1.40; 0.274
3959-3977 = 1.41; 0.272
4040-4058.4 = 1.47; 0.258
